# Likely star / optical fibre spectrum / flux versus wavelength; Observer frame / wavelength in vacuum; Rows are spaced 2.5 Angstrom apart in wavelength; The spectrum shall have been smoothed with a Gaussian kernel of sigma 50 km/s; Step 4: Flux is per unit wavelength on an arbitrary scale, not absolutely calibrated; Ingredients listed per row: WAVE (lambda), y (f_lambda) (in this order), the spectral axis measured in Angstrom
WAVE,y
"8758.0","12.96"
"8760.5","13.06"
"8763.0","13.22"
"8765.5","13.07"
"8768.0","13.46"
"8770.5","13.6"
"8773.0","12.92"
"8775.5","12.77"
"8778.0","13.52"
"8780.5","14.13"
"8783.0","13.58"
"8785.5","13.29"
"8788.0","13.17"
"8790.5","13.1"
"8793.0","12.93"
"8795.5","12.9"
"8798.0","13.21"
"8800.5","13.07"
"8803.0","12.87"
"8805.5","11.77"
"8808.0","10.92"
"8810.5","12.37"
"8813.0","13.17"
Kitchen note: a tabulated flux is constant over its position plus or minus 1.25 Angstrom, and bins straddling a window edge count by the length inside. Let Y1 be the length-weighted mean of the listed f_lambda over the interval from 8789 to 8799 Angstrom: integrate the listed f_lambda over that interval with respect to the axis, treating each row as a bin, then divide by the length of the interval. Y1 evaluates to 13.0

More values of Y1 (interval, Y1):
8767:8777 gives 13.2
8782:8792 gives 13.3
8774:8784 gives 13.5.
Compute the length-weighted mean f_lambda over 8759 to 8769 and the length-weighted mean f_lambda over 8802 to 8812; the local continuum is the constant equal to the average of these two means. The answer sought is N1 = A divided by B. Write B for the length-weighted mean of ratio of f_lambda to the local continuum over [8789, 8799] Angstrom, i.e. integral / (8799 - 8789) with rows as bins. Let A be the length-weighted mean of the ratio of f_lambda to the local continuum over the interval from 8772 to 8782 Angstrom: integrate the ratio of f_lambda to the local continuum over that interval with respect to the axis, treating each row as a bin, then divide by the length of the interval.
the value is 1.02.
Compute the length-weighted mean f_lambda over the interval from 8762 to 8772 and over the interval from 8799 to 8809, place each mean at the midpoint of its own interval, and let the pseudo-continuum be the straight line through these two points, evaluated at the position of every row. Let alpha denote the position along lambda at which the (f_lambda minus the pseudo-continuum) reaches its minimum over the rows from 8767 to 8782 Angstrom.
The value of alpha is 8775.5 Angstrom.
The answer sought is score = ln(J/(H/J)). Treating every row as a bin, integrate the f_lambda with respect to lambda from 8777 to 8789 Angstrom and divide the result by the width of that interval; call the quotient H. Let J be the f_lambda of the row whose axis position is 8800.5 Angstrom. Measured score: 2.53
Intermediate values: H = 13.5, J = 13.07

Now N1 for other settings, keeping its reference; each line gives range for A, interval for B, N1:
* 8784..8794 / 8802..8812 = 1.10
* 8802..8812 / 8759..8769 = 0.91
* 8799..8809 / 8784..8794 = 0.93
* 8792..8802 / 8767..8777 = 0.99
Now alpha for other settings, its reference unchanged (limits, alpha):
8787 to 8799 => 8793.0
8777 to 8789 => 8788.0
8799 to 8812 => 8808.0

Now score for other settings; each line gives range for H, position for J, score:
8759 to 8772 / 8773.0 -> 2.53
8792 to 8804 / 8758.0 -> 2.56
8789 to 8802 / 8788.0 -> 2.59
